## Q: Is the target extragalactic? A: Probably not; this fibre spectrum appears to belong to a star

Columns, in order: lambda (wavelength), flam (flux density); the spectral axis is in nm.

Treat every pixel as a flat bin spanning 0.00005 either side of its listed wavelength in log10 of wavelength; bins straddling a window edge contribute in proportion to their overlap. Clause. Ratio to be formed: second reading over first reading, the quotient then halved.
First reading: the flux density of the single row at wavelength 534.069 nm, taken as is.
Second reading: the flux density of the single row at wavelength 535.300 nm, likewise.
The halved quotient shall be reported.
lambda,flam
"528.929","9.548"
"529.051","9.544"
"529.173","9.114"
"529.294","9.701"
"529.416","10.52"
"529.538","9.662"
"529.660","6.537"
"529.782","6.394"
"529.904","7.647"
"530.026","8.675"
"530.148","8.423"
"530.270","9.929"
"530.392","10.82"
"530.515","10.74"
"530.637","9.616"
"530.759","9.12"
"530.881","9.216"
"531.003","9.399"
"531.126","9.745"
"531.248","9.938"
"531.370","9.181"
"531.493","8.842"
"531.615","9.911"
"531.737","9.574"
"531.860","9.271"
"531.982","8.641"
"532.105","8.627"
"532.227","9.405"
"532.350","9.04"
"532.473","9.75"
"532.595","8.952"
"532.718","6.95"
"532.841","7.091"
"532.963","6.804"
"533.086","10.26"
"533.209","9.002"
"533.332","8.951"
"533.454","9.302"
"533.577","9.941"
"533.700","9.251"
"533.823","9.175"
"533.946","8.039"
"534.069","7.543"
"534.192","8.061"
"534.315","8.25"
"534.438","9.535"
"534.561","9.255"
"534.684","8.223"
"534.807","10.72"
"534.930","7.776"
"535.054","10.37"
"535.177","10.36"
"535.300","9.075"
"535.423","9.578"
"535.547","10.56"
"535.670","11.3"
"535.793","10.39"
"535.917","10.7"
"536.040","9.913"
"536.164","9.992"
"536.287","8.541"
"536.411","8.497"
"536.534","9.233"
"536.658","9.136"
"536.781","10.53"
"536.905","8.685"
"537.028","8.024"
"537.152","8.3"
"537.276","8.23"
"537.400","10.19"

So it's 0.60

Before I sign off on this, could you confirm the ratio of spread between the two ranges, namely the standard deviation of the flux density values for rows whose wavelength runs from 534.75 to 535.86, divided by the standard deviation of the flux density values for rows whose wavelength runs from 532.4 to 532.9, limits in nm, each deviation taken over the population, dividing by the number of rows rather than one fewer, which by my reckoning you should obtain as 0.83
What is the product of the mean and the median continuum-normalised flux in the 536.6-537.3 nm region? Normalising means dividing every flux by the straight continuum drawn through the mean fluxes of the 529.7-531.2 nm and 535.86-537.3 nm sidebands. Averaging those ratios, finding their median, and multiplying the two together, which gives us 0.89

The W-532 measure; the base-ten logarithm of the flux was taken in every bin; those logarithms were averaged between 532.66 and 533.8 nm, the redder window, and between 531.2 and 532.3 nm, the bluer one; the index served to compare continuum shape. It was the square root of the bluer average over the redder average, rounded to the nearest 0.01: 1.02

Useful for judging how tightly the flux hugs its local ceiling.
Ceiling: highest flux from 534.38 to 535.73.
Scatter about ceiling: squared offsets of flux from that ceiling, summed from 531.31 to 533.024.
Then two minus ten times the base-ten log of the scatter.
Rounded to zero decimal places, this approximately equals -18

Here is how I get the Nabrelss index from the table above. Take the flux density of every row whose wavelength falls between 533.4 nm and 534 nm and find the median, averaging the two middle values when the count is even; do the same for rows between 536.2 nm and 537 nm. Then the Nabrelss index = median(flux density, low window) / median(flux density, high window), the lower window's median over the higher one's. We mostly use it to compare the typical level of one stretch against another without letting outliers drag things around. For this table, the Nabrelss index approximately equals 1.04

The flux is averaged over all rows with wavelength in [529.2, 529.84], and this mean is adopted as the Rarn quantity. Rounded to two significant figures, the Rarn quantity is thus 8.6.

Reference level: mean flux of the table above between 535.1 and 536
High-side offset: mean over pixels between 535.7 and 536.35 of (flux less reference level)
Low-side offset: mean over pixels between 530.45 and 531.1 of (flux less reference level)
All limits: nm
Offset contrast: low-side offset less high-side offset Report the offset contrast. -0.3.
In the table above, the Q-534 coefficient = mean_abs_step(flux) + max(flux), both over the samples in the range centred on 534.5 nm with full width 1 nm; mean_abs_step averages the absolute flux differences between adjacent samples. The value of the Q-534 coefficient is 12.0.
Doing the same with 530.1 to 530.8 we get 11.6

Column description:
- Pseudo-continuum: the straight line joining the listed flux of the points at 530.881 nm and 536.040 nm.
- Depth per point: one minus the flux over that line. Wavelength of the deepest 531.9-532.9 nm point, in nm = 532.718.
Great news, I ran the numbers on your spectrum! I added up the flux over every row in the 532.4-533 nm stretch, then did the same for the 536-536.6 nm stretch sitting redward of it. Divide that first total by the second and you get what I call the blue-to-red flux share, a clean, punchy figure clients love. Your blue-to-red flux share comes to 0.86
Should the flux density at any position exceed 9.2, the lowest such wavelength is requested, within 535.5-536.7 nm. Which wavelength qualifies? 535.547 nm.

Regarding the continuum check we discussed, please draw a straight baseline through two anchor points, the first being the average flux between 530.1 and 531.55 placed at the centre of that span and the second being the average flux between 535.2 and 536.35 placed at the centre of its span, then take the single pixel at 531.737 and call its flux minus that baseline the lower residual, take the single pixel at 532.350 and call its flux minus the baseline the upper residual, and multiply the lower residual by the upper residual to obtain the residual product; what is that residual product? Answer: 0.06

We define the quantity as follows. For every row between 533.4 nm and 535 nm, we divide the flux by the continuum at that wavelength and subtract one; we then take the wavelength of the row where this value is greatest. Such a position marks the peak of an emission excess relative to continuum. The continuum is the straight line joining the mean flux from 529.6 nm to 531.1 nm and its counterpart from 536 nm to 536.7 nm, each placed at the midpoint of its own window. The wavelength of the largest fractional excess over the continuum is 534.807 nm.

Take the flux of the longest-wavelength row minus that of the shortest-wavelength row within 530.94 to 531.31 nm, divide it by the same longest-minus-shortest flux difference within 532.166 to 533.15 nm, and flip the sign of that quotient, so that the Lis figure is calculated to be -0.6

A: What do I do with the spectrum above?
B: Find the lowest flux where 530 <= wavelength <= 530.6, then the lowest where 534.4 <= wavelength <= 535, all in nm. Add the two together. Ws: 16.2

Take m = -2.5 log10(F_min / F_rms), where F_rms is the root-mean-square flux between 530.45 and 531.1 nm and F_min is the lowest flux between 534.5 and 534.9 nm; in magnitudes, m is 0.17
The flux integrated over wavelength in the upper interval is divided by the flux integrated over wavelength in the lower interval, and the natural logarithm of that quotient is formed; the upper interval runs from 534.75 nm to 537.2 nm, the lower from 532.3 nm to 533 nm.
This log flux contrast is 1.4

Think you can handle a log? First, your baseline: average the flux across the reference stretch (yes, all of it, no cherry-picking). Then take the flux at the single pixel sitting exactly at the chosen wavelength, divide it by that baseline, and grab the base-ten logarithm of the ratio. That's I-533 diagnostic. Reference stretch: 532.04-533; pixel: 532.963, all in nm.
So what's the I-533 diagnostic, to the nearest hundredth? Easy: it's -0.09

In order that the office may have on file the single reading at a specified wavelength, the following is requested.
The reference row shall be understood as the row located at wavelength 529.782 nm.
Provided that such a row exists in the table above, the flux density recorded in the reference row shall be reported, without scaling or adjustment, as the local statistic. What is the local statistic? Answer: 6.394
